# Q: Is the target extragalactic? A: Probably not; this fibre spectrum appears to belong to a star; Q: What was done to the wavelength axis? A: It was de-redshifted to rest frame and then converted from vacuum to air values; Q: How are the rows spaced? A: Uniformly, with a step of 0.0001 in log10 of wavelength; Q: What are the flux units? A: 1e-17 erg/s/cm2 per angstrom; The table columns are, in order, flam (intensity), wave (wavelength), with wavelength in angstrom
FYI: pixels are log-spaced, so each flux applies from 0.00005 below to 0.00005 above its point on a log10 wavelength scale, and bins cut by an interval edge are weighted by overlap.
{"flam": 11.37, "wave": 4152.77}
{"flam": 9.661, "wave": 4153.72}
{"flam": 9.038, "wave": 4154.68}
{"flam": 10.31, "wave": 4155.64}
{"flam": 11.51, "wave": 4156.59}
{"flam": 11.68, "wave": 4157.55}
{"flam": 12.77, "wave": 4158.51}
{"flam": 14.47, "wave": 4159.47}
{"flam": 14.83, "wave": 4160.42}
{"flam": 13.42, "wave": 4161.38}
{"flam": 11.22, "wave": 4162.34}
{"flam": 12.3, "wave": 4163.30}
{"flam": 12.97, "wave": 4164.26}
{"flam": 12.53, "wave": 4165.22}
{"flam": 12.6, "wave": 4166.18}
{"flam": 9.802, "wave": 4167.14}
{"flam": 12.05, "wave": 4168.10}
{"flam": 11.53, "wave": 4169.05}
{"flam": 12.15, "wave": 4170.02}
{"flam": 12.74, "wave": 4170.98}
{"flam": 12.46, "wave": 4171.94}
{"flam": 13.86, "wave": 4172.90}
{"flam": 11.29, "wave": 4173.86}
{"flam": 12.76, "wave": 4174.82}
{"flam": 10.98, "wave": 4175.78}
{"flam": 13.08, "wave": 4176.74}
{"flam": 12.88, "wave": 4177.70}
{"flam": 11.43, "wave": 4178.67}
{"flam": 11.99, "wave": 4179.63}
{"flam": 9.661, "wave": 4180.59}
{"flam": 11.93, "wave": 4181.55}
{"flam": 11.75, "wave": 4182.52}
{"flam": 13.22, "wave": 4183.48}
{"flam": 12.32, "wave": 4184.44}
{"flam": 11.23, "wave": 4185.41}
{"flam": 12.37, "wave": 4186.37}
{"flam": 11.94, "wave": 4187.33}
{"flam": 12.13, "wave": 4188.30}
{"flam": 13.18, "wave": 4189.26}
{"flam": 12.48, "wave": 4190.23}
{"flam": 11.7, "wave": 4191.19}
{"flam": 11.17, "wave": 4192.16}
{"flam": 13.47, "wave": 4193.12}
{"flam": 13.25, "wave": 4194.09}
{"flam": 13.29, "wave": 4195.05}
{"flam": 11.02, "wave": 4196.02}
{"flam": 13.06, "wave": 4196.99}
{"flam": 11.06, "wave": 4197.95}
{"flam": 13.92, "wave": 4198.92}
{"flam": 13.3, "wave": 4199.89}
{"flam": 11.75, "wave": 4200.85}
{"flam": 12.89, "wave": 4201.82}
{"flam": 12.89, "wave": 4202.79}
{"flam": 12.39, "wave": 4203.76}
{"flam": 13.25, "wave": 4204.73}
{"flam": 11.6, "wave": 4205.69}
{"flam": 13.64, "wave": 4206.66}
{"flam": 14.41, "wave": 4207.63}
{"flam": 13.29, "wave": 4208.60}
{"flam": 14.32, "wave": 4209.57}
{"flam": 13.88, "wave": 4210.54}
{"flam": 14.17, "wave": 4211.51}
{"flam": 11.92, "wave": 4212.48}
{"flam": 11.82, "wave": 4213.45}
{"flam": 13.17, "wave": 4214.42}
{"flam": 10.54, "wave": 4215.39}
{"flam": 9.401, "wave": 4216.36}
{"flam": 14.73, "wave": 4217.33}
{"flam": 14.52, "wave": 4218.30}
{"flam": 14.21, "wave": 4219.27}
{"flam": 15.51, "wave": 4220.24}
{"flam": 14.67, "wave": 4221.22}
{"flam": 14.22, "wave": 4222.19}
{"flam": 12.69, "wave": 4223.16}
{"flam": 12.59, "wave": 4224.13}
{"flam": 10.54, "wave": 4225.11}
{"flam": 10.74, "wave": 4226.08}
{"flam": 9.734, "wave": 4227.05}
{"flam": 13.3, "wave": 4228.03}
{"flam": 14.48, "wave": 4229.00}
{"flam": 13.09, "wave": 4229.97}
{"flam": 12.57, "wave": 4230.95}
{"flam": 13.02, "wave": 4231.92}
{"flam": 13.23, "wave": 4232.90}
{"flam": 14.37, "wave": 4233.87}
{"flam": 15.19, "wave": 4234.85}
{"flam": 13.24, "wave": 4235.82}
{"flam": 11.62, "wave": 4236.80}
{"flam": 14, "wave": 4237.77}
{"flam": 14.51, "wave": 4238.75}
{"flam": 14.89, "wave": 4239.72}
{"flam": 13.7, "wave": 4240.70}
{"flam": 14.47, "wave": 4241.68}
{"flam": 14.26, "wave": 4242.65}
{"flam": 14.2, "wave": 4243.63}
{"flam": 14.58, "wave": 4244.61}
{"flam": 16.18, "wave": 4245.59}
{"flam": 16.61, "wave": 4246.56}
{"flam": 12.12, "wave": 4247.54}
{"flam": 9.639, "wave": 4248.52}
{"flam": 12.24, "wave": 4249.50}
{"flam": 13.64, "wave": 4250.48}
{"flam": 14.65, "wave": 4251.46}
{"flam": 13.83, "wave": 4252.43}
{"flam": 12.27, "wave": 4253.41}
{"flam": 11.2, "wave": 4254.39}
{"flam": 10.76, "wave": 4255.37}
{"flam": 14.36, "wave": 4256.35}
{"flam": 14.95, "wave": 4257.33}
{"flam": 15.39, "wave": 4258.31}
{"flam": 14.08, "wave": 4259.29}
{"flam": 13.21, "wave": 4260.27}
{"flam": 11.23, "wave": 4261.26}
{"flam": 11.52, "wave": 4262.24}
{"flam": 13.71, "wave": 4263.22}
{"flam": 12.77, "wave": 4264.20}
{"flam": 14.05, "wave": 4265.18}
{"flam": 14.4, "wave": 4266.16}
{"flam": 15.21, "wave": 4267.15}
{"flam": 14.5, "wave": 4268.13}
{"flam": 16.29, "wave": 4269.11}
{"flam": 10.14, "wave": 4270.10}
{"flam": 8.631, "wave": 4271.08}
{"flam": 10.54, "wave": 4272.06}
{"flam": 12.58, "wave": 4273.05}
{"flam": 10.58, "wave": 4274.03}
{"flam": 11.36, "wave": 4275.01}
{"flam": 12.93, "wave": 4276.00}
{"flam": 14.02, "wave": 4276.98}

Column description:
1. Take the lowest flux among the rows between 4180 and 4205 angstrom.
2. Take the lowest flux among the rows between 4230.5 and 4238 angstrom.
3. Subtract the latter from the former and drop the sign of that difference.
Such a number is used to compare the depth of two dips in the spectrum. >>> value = 2.0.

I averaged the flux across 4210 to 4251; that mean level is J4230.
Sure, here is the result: 13.3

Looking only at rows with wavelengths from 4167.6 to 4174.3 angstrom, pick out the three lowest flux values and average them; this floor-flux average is 11.6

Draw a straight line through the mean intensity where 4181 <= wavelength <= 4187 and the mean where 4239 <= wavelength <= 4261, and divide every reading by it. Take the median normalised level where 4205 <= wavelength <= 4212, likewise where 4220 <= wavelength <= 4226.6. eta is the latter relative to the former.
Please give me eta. 0.89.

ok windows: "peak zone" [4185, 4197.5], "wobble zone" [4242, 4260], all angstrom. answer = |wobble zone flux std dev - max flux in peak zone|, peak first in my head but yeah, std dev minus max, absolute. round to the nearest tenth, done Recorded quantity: 11.6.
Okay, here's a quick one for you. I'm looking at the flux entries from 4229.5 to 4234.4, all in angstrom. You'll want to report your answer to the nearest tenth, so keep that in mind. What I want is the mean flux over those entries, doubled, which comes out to 26.5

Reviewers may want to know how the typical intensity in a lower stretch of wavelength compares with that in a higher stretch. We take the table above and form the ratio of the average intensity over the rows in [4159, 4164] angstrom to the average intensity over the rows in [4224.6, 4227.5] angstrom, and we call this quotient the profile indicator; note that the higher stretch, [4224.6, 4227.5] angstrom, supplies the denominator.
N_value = 1.28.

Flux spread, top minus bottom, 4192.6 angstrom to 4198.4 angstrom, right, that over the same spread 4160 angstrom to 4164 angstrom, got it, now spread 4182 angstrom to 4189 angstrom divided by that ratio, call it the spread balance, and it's 2.9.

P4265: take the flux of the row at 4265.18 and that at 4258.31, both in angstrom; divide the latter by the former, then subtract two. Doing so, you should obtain -0.90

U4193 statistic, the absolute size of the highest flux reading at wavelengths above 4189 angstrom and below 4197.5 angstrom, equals 13.5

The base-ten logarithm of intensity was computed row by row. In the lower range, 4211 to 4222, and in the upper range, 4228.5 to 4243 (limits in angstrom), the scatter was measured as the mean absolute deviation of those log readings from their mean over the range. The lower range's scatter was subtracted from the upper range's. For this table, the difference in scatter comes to -0.031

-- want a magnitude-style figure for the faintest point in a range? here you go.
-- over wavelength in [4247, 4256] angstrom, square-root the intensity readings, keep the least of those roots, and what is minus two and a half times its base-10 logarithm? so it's -1.23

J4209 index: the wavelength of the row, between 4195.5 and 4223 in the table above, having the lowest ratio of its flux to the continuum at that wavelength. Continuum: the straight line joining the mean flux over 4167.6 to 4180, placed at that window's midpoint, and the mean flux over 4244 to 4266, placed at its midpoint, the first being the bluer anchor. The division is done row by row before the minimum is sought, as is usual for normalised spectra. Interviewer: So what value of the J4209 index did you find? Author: 4216.36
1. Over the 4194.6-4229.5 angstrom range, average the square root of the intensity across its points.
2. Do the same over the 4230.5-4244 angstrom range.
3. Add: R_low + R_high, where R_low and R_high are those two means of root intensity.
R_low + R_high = 7.29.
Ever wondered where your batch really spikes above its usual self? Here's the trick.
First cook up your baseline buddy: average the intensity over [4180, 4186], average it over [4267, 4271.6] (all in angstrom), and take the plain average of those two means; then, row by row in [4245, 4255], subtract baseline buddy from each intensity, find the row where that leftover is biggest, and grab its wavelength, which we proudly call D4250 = 4246.56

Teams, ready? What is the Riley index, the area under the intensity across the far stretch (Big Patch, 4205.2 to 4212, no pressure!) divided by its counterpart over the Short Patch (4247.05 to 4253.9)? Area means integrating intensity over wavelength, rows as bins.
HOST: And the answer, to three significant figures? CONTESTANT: 1.07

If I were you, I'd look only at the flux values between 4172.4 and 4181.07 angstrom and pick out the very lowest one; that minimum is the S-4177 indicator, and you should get 9.661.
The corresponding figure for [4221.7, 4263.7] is 9.639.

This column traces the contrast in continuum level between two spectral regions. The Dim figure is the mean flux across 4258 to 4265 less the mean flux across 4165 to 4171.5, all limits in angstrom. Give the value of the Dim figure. 1.2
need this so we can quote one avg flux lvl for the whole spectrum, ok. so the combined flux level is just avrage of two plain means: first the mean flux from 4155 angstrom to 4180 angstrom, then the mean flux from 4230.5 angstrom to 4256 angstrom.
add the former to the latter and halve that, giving 12.9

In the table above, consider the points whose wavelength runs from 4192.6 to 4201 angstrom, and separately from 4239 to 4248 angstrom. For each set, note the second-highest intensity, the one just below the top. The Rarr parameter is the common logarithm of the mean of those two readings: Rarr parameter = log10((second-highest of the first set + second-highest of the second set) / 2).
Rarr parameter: 1.17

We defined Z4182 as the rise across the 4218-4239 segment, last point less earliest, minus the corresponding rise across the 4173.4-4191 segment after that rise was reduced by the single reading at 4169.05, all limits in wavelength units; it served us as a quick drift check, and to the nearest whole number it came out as 10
